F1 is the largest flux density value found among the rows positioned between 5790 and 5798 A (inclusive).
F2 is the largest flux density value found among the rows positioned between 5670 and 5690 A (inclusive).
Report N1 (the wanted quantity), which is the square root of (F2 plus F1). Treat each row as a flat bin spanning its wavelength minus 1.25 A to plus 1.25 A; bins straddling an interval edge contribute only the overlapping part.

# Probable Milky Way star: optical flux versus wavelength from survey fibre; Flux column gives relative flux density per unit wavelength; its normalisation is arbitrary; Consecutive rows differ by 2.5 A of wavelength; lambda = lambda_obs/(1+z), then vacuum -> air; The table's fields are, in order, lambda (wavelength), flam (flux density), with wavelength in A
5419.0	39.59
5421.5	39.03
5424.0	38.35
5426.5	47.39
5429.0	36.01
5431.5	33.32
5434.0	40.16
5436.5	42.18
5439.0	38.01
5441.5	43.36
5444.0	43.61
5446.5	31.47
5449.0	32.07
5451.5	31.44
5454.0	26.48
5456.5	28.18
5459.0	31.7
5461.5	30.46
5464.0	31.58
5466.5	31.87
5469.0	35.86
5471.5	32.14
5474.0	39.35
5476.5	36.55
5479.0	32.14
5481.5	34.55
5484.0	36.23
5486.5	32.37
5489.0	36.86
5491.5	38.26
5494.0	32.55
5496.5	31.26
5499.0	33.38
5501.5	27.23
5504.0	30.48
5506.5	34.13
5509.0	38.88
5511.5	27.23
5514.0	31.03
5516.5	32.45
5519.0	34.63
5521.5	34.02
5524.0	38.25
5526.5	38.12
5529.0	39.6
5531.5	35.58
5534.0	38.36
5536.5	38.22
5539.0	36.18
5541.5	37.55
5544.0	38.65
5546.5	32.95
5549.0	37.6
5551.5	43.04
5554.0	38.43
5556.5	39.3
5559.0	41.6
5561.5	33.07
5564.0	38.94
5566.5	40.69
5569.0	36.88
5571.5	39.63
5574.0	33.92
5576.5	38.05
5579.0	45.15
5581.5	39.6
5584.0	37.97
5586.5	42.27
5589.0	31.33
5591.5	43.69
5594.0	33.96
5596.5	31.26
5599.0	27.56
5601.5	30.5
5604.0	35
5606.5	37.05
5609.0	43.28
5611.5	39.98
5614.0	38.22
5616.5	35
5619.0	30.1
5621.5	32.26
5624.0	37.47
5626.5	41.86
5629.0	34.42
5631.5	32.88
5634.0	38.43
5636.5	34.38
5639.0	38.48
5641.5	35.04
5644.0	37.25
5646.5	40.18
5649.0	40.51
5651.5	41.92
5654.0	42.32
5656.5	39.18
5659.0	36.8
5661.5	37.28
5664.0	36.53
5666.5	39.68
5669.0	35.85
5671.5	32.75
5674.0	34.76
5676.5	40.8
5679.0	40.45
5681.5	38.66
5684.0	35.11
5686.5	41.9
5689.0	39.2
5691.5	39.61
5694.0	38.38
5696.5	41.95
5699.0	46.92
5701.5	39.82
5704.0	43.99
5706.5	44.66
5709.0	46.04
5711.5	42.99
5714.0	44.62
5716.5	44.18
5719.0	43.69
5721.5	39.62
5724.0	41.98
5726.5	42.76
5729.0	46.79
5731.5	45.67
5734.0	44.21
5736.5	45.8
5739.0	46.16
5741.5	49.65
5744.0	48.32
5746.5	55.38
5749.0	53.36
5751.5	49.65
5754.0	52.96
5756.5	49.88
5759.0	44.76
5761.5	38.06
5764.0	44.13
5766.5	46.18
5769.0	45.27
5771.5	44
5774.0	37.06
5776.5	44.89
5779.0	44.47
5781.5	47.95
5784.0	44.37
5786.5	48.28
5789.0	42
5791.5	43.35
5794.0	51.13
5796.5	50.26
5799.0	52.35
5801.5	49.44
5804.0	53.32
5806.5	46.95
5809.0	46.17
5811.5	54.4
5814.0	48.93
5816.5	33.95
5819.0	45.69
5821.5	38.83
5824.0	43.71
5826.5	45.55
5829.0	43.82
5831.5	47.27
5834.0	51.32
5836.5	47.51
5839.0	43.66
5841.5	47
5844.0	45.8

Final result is 9.65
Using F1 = 51.13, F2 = 41.9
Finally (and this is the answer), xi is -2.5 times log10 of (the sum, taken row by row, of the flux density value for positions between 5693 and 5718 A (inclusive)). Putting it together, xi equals -6.6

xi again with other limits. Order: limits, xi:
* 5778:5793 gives -6.1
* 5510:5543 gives -6.7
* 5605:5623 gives -6.0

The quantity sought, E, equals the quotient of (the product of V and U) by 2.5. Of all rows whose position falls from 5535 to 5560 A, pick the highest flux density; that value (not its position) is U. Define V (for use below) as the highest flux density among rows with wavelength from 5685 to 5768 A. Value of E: 953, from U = 43.04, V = 55.38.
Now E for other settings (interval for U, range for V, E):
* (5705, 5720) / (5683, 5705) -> 864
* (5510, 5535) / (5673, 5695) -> 664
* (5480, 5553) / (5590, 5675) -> 752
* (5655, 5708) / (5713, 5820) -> 1039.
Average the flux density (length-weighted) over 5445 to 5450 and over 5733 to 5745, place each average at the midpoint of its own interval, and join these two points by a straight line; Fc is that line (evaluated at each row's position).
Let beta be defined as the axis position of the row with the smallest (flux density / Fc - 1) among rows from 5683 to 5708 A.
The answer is 5684.0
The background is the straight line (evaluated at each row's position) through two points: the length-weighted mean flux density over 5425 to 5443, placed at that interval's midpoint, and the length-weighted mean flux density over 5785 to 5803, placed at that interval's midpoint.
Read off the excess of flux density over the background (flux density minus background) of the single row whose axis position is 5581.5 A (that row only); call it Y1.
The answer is -3.8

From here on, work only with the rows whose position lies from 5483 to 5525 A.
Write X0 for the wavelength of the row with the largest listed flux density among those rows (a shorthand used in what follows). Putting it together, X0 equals 5509.0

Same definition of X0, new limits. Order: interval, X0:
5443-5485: 5444.0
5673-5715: 5699.0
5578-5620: 5579.0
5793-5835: 5811.5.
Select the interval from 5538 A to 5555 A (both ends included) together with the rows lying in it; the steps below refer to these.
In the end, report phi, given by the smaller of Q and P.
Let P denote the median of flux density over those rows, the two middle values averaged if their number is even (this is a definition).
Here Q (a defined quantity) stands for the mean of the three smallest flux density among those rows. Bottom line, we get 35.6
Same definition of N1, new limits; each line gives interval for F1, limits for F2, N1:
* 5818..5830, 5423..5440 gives 9.65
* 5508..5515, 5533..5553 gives 9.05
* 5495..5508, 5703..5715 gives 8.95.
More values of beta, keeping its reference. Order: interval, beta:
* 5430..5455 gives 5454.0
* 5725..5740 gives 5726.5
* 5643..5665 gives 5664.0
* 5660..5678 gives 5671.5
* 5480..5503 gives 5501.5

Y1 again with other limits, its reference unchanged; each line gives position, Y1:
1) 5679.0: -5.1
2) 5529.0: -2.6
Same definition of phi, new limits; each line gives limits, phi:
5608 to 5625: 32.5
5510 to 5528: 30.2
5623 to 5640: 33.9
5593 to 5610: 29.8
